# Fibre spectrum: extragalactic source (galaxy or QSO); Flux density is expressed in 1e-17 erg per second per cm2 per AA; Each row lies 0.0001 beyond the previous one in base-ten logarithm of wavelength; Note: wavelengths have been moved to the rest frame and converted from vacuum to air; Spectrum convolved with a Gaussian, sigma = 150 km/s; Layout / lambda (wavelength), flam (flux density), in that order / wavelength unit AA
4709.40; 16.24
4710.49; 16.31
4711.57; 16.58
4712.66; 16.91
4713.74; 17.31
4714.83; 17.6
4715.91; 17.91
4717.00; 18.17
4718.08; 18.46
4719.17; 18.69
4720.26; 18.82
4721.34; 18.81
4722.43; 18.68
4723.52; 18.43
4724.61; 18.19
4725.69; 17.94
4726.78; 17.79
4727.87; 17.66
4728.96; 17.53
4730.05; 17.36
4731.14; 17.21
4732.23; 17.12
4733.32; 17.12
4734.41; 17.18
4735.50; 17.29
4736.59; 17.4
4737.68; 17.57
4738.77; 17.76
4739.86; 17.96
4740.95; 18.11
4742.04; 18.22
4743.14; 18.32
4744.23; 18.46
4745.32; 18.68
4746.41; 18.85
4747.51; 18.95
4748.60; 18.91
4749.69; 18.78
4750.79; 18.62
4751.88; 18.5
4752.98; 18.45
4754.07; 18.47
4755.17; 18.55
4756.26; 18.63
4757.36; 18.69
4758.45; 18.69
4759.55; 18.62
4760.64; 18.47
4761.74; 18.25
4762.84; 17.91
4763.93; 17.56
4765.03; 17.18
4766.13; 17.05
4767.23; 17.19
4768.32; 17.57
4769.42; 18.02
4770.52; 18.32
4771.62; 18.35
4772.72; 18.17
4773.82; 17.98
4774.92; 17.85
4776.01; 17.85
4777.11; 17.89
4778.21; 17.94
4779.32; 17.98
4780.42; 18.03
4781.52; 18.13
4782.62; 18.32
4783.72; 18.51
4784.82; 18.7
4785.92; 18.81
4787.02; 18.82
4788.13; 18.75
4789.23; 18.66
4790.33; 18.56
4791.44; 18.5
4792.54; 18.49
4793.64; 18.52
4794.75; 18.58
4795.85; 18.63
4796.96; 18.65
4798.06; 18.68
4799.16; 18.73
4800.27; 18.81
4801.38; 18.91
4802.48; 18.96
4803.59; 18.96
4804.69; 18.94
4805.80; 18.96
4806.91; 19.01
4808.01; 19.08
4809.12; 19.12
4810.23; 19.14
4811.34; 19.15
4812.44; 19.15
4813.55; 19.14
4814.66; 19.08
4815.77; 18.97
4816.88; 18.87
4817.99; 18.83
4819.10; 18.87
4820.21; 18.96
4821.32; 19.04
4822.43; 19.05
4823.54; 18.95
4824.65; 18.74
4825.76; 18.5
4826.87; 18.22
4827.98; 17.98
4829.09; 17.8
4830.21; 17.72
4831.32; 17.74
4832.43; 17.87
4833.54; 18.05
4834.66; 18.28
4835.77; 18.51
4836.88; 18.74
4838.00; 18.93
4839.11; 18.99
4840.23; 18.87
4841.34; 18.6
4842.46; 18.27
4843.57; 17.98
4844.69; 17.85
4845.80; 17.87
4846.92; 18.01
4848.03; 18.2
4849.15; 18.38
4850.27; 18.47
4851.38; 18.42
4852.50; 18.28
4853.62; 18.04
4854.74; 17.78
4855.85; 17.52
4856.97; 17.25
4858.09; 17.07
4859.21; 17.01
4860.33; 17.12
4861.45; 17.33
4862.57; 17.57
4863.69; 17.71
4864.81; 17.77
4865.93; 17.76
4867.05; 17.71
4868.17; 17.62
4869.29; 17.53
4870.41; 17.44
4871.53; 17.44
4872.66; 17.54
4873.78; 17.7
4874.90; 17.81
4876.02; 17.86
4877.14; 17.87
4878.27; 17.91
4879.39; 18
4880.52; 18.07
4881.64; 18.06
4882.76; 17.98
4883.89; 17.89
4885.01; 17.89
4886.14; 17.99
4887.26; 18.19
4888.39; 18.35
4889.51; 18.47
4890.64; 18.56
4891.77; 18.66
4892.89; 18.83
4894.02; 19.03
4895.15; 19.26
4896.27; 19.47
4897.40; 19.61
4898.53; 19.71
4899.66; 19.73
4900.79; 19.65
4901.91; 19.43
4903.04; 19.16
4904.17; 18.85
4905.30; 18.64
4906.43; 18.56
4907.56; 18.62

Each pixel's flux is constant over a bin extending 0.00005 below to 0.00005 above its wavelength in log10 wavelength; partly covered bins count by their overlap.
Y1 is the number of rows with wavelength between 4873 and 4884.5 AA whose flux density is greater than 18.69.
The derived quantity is 0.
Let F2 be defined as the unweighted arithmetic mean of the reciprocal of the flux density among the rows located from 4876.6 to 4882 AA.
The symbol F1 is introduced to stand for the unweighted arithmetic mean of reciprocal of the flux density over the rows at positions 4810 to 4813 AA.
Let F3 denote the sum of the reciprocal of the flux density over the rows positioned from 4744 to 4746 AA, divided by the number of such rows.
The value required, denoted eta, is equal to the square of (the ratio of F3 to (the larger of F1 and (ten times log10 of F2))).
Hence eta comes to 1.06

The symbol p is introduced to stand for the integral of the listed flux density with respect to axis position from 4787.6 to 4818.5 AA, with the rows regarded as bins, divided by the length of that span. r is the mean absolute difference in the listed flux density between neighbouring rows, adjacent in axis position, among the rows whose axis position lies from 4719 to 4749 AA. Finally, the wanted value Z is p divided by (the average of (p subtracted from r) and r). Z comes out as -2.03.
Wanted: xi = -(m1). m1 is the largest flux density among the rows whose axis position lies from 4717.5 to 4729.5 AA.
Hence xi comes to -18.8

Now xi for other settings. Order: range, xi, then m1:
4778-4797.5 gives -18.8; 18.82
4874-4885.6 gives -18.1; 18.07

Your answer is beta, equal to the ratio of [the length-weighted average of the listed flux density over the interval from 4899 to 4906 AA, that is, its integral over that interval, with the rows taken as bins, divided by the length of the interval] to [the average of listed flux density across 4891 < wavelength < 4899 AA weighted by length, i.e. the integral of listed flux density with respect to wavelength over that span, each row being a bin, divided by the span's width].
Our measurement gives 1.00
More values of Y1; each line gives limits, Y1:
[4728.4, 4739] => 0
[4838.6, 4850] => 2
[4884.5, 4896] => 3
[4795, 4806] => 7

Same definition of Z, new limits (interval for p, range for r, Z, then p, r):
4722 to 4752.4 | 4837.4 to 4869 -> -2.04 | 18.0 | 0.155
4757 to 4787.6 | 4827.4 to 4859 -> -2.04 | 18.1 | 0.174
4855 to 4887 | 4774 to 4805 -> -2.02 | 17.7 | 0.066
